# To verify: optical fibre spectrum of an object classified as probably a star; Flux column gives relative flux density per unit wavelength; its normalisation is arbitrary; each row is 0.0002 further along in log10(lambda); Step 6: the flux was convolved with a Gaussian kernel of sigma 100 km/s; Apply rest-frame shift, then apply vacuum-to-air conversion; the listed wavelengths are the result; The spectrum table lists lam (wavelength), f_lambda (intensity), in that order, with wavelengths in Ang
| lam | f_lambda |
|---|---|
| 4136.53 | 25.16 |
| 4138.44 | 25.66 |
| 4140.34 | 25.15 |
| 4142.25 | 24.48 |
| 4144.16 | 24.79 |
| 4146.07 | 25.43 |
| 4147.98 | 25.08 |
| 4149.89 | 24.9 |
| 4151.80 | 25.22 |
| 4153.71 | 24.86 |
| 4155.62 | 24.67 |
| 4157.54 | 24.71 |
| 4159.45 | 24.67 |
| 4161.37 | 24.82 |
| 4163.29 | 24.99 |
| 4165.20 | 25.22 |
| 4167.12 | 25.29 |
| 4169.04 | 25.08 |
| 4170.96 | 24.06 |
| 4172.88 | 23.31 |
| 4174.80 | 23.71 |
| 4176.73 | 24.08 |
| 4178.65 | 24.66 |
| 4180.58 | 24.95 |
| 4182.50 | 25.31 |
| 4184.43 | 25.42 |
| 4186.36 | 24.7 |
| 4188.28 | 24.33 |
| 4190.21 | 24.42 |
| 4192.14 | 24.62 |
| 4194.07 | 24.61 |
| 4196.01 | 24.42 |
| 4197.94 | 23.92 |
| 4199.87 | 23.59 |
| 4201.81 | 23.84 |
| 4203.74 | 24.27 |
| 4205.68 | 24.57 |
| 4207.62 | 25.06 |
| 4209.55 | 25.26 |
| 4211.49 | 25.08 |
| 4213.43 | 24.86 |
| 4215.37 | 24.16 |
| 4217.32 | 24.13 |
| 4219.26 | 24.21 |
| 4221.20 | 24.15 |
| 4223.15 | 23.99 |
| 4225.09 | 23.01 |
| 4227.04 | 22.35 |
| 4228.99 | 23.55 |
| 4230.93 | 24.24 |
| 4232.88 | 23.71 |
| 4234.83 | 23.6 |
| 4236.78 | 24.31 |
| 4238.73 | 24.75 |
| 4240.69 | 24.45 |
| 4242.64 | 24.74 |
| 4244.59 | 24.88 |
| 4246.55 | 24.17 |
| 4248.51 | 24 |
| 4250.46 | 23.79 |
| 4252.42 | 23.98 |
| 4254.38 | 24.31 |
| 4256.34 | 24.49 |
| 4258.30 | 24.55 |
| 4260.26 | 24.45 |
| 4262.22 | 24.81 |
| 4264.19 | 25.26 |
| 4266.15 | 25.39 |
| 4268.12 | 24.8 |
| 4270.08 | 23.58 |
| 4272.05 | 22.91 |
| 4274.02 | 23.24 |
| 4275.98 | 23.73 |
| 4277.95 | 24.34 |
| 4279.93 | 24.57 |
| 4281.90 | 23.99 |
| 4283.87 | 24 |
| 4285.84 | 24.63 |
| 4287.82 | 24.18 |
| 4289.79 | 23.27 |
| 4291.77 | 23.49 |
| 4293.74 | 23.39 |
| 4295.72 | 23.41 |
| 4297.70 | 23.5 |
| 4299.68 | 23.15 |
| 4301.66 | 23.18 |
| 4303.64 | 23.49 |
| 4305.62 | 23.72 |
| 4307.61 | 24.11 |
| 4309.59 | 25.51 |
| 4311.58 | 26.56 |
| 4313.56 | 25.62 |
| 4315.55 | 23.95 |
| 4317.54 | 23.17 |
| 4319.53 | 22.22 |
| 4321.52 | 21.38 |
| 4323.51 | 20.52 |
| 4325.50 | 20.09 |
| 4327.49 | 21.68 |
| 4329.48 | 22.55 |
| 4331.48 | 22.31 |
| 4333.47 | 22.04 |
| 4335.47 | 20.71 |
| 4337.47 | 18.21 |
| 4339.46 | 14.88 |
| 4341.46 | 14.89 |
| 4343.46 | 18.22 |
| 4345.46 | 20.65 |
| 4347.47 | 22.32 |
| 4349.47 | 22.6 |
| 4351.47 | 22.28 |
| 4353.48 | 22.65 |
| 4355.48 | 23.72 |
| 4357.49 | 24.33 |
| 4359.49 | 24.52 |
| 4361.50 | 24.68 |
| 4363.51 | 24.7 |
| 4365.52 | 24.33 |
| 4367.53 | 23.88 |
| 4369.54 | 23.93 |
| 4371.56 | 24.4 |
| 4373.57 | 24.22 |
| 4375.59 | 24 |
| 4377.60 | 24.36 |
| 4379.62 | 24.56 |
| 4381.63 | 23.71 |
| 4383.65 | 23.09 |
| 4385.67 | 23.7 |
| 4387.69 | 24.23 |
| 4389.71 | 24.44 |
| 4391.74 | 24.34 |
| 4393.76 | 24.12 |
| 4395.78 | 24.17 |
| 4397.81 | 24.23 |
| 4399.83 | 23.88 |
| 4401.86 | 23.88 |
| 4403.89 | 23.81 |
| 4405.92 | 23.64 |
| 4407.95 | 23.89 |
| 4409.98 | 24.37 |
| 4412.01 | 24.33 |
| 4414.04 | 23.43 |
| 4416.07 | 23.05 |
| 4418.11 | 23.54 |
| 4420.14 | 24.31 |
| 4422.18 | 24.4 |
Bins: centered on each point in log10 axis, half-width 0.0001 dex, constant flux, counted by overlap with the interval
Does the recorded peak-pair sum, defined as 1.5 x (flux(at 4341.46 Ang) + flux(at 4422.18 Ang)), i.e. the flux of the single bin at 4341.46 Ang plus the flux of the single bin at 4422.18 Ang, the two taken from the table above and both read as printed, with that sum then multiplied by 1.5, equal 59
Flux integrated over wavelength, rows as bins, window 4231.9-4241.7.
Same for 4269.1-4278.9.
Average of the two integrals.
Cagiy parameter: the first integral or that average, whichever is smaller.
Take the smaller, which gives 234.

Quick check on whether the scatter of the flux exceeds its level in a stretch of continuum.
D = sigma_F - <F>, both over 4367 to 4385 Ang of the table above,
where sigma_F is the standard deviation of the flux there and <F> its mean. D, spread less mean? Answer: -23.6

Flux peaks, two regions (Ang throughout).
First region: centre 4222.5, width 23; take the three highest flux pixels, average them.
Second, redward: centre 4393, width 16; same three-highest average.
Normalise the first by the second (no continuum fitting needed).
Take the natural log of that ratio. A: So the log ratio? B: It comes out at 0.016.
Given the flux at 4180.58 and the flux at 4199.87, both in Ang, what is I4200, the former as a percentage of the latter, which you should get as 106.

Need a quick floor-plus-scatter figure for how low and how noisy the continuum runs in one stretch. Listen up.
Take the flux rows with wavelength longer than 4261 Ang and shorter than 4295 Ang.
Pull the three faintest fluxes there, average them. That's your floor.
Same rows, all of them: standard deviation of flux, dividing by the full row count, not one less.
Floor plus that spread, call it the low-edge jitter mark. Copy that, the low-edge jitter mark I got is 23.9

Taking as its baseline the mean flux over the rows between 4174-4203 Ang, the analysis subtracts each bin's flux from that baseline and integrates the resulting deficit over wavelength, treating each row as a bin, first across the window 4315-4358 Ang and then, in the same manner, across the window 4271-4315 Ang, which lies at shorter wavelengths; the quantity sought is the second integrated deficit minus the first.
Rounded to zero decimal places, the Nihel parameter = -125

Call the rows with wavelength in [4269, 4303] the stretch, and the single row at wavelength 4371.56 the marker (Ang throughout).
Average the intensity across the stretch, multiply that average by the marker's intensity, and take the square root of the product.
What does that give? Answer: 24.0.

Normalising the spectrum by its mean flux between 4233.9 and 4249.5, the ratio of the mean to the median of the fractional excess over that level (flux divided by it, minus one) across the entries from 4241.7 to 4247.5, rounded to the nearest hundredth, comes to 0.62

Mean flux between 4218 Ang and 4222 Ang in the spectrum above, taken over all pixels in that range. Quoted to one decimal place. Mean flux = 24.2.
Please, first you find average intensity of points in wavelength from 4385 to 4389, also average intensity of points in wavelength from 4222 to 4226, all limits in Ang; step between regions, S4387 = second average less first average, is -0.5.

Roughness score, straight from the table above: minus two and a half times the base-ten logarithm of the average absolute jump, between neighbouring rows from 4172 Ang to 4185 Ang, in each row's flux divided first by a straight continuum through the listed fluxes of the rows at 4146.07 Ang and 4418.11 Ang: 4.6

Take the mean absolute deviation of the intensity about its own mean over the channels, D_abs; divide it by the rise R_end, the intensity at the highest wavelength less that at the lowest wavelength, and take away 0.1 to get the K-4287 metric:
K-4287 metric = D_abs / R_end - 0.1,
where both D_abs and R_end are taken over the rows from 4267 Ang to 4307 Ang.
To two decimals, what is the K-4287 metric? -0.51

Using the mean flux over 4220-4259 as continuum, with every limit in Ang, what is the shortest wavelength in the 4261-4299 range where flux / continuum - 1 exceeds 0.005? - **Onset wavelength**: 4262.22 Ang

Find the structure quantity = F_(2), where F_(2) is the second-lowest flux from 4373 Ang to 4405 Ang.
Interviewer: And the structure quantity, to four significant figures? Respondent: 23.70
